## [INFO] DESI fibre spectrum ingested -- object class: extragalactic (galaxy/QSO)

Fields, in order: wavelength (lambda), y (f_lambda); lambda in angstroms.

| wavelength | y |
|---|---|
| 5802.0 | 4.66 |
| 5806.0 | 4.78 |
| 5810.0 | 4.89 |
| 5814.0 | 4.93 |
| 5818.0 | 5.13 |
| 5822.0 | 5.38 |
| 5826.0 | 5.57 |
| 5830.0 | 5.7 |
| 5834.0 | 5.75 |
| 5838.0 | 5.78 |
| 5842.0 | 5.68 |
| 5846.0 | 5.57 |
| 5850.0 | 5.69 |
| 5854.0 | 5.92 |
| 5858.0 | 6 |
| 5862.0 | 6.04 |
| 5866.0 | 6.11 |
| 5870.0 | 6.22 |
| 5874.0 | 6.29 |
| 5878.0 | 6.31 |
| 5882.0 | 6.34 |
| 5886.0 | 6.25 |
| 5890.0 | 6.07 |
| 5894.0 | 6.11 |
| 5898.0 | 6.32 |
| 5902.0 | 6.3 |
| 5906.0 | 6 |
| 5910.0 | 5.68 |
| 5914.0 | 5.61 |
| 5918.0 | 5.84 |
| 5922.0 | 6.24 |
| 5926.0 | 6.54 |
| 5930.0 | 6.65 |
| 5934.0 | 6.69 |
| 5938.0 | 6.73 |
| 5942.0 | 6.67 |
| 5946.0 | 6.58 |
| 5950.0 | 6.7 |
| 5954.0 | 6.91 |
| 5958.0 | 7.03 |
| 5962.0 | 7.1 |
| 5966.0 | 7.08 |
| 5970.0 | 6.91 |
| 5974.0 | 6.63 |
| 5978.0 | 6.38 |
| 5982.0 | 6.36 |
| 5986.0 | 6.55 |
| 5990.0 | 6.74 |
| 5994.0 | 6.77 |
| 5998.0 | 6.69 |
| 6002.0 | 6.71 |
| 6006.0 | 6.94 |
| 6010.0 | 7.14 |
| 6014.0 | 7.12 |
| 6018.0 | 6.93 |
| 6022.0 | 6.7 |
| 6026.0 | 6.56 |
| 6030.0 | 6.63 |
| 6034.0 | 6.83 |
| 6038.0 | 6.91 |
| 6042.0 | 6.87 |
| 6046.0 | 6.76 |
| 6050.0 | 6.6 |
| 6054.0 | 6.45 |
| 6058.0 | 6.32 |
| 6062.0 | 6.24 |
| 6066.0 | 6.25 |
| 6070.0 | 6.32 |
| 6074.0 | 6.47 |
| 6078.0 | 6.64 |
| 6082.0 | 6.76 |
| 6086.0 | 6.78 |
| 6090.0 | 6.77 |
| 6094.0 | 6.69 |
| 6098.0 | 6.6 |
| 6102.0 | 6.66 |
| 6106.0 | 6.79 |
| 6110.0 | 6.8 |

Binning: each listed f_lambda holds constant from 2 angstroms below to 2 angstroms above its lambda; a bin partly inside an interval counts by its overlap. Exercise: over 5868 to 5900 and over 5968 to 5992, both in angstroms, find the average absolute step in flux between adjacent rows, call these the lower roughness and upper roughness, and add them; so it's 0.277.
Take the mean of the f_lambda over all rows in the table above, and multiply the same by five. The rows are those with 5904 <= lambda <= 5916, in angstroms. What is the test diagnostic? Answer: 28.8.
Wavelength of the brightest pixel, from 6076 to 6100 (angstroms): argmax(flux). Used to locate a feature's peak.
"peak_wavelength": 6086.0 angstroms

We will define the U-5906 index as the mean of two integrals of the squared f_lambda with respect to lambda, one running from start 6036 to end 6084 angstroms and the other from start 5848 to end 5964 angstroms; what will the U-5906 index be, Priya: 3348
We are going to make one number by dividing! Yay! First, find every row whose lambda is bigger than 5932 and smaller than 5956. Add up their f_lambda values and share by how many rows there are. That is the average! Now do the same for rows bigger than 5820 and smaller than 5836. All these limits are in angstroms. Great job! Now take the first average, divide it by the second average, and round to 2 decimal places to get 1.20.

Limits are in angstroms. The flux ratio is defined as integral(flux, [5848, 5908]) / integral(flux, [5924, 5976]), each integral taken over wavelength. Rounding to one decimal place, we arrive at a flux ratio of 1.0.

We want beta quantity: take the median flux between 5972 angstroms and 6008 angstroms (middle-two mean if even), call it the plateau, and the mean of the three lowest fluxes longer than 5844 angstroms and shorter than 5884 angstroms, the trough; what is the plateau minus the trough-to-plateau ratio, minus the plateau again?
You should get -0.856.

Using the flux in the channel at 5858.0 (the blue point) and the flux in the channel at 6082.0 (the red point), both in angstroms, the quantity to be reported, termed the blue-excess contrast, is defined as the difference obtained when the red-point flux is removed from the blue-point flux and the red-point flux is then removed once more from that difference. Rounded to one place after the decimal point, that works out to -7.5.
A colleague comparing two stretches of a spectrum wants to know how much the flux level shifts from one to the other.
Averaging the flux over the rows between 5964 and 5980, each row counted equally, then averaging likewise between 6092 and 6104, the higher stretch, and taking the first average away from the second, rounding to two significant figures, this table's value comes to -0.10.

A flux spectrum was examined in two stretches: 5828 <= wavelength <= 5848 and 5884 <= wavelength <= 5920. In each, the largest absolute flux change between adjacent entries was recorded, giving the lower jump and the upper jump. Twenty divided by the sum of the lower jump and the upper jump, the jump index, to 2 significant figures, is 47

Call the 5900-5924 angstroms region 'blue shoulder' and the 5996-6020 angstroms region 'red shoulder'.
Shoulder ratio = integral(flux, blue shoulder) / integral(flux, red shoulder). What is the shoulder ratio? 0.86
